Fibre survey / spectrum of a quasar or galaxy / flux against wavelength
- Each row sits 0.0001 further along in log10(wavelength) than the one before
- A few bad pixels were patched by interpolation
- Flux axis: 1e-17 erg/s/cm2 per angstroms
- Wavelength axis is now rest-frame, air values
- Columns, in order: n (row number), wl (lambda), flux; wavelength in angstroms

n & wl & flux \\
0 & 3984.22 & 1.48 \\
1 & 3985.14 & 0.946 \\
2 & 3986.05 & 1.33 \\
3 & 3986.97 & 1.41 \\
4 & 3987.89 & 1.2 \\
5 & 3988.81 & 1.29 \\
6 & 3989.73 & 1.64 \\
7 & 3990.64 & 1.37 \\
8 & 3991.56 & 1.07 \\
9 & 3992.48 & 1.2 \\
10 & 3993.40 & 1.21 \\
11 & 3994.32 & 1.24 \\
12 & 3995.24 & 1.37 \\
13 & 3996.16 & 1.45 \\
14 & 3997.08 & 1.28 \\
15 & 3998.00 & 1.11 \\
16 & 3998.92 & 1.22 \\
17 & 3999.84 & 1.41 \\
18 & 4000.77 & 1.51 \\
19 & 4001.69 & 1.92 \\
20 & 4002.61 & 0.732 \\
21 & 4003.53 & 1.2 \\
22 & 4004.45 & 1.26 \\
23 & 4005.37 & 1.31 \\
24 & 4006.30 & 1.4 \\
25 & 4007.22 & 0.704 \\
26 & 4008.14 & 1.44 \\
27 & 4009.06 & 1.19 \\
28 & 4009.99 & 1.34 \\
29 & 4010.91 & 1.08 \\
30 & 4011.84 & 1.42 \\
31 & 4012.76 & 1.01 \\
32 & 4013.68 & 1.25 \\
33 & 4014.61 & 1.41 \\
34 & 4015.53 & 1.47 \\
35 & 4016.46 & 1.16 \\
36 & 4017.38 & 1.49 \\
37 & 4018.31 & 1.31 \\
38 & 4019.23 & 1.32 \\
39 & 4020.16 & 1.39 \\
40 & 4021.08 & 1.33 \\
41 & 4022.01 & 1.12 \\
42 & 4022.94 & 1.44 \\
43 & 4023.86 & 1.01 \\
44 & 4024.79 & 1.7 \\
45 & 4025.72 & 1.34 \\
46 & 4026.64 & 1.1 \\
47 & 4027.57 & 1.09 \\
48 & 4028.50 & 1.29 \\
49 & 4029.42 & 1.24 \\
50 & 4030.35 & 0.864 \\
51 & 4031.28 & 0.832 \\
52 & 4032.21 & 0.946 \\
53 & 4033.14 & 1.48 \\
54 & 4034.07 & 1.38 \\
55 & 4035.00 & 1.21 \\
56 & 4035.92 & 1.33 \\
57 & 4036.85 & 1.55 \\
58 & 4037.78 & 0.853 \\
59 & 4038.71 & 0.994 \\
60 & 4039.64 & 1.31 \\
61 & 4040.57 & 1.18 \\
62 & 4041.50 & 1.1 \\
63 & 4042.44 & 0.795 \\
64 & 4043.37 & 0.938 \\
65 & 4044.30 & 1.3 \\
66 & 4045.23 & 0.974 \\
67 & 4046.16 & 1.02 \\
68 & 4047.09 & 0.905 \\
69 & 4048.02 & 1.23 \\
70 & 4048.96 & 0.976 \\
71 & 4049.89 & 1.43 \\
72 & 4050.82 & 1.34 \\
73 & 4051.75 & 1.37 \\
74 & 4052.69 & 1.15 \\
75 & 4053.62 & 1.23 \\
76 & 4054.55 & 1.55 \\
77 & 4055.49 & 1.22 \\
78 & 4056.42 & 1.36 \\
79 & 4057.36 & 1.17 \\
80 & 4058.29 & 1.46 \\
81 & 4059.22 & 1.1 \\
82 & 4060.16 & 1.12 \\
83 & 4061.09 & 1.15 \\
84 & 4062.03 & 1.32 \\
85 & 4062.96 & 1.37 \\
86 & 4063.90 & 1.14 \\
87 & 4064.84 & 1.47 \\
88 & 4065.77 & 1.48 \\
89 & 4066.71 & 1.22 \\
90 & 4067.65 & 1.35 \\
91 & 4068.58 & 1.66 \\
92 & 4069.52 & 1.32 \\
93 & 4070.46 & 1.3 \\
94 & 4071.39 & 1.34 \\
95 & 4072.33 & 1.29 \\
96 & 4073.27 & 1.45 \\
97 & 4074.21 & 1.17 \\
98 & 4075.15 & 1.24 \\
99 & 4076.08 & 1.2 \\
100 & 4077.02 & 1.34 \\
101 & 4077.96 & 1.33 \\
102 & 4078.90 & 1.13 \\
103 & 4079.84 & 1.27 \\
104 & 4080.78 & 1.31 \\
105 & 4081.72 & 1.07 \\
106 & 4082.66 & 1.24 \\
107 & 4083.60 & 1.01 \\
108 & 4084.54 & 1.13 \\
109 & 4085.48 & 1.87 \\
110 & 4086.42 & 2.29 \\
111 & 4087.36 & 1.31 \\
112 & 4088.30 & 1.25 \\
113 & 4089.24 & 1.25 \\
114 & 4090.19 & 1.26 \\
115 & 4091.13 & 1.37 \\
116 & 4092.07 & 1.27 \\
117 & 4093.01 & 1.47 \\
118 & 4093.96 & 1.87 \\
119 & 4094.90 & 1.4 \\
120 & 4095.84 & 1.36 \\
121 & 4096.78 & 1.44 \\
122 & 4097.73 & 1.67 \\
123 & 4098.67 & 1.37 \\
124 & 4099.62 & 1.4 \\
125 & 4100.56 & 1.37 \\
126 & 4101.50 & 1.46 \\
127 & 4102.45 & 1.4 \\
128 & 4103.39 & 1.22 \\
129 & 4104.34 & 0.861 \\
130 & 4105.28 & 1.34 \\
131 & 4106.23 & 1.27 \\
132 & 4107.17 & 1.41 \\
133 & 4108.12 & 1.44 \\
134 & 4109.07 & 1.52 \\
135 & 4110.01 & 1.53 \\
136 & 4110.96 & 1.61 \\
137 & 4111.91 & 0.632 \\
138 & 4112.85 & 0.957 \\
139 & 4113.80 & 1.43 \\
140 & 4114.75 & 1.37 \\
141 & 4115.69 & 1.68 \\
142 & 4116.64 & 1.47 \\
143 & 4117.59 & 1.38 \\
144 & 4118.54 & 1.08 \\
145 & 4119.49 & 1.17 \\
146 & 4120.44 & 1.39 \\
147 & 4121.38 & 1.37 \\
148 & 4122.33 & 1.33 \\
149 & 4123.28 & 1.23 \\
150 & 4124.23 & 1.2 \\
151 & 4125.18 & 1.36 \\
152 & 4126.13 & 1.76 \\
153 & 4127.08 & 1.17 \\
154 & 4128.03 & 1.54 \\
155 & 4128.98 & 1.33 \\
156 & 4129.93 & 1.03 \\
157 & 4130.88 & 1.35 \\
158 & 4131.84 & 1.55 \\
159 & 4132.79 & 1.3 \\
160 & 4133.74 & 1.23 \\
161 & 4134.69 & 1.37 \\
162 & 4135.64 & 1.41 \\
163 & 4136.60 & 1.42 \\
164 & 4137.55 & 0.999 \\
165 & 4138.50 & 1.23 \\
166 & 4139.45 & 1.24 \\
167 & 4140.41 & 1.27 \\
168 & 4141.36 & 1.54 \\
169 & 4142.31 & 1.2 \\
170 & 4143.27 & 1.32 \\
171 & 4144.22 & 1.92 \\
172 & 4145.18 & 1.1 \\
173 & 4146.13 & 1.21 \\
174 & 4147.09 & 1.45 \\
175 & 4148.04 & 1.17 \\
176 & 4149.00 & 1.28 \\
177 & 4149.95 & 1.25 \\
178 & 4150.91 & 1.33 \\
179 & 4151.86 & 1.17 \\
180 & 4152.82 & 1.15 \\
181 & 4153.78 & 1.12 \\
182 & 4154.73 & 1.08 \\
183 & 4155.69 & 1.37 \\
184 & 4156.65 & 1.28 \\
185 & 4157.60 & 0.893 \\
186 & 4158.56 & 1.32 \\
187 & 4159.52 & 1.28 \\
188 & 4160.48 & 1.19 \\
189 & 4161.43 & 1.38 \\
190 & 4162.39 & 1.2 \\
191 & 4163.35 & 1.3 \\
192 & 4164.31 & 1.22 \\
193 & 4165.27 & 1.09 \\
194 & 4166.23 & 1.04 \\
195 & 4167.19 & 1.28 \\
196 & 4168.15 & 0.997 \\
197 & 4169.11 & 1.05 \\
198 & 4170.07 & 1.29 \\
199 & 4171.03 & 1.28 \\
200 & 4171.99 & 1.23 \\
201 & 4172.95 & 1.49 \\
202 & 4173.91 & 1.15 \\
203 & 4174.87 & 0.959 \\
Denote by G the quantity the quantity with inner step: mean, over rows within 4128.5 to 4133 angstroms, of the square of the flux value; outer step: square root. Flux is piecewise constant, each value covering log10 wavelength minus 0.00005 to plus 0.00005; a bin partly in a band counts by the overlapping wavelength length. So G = 1.32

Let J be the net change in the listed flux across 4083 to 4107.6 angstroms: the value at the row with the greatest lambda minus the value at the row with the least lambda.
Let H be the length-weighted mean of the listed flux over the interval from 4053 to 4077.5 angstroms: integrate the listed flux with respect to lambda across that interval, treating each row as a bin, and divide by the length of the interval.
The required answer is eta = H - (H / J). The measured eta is -2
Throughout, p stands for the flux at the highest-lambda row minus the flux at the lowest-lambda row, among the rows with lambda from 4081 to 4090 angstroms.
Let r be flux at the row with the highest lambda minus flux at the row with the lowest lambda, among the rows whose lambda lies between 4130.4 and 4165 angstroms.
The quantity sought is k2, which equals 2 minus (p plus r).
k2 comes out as 1.95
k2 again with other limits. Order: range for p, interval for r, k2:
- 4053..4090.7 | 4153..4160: 1.81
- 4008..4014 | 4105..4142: 1.99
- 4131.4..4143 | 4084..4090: 2.23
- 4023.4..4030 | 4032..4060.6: 1.60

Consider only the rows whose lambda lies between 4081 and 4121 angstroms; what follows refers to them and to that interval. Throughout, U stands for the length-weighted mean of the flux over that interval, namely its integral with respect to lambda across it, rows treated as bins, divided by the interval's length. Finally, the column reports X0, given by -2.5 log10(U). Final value -0.34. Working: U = 1.36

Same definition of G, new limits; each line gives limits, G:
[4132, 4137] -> 1.35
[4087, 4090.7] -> 1.27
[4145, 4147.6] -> 1.26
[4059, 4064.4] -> 1.20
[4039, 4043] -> 1.11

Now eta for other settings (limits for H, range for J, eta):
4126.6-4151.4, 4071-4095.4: -21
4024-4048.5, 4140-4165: 24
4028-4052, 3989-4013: 3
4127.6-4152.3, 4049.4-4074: -64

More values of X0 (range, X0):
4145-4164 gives -0.22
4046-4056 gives -0.22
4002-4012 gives -0.19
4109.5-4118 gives -0.32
